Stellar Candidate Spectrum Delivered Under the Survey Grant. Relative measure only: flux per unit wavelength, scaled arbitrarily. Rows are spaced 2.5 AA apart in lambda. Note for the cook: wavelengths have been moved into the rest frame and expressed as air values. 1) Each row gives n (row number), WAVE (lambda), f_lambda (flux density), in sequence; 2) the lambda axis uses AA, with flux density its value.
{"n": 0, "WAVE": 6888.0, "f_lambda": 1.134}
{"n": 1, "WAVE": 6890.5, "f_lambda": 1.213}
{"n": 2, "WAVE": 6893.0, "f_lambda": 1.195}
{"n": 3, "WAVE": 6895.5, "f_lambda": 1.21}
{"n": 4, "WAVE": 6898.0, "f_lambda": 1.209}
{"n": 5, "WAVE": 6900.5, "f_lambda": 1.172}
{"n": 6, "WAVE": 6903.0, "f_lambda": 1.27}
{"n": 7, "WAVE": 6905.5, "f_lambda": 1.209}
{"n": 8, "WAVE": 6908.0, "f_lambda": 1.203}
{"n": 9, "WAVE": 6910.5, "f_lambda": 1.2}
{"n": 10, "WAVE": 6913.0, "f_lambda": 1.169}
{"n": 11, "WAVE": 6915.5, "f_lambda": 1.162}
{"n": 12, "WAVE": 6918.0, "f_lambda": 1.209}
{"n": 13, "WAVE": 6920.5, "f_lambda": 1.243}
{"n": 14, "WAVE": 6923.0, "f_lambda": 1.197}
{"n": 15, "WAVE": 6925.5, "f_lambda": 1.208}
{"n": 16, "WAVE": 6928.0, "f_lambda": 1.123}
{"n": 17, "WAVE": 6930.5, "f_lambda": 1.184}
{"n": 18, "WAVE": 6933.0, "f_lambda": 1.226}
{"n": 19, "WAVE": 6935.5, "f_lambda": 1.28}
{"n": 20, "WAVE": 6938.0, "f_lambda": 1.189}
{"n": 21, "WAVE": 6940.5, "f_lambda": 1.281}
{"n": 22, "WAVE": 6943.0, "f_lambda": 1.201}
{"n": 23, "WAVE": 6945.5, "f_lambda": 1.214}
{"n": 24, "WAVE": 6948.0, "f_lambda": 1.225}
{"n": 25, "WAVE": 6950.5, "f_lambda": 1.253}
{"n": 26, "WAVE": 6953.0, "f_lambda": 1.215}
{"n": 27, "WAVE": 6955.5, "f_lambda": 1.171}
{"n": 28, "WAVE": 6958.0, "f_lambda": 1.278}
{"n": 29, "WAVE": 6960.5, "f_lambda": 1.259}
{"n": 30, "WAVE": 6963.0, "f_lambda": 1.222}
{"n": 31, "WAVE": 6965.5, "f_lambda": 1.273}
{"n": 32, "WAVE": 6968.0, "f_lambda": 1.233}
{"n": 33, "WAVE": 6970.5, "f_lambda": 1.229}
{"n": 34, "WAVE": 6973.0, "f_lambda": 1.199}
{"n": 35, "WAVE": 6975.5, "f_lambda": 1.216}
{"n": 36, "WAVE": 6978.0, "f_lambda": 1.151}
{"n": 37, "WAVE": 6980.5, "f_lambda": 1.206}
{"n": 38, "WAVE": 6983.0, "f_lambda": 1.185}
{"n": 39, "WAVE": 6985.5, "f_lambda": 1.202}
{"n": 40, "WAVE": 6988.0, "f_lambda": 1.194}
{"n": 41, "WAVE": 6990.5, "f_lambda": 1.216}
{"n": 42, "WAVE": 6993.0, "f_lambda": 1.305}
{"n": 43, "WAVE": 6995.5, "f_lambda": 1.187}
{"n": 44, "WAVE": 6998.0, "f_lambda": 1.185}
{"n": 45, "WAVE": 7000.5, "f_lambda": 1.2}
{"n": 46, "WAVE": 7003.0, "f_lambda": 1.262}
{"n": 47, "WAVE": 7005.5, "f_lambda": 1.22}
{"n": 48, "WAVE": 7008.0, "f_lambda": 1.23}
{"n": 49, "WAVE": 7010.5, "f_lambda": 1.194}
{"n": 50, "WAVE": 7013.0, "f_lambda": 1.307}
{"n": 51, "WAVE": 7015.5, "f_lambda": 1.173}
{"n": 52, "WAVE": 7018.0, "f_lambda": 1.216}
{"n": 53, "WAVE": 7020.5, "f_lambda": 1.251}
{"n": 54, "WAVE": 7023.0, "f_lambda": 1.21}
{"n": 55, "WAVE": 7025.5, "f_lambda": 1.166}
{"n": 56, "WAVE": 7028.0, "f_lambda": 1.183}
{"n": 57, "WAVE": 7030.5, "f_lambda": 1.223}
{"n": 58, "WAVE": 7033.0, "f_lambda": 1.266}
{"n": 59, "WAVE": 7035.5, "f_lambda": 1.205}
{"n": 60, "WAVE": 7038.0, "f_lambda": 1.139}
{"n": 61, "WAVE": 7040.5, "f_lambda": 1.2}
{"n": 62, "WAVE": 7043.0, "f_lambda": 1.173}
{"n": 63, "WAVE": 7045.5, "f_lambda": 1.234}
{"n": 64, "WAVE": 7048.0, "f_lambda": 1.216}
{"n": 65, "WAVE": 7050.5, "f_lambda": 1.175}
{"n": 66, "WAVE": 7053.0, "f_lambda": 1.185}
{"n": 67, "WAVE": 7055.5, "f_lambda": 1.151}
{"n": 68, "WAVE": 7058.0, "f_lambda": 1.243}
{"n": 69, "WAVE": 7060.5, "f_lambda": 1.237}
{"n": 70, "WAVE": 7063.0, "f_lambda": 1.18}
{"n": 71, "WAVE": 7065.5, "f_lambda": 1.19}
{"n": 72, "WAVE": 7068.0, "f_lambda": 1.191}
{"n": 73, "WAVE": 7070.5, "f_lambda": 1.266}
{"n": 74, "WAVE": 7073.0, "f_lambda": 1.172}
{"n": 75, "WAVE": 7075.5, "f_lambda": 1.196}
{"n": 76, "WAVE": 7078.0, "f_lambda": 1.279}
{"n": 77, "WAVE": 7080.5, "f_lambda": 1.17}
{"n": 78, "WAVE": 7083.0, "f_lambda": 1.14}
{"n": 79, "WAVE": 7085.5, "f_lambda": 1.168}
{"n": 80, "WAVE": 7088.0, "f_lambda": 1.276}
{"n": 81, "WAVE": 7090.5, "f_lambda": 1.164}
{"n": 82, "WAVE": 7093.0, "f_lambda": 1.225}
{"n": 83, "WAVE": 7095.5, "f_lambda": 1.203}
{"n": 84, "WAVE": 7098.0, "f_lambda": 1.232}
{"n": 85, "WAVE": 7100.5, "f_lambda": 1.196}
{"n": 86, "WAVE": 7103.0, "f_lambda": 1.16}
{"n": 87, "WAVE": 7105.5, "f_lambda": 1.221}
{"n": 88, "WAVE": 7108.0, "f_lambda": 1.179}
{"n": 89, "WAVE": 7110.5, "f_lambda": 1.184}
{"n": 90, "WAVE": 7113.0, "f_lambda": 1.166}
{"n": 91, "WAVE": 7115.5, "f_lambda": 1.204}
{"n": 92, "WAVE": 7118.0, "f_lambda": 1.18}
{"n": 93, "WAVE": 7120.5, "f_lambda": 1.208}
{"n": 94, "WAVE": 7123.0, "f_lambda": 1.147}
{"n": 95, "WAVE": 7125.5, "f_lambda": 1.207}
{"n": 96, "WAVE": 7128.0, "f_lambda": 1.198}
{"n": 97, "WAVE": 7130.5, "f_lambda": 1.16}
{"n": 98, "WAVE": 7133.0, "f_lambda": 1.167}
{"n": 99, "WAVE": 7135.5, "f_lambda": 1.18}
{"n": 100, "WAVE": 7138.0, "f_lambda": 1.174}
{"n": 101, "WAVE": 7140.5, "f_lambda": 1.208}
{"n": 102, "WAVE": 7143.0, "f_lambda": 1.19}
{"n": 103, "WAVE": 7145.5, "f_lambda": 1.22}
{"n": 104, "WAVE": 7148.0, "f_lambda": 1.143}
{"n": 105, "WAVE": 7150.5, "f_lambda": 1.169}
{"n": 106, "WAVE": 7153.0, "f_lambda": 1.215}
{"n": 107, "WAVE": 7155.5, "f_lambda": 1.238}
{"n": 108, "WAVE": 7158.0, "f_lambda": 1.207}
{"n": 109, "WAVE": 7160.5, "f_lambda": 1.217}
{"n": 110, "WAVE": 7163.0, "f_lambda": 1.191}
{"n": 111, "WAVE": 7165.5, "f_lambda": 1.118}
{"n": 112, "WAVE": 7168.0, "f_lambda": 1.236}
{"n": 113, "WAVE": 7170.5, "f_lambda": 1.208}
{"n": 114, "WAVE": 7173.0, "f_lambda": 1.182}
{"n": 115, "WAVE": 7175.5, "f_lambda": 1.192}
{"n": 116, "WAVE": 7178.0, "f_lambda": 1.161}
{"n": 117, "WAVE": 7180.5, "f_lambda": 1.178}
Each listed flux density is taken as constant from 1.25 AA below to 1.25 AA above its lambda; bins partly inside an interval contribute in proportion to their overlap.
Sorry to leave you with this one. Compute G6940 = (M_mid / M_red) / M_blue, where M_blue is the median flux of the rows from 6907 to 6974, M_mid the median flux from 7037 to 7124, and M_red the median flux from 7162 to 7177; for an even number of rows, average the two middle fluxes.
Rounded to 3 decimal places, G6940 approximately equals 0.823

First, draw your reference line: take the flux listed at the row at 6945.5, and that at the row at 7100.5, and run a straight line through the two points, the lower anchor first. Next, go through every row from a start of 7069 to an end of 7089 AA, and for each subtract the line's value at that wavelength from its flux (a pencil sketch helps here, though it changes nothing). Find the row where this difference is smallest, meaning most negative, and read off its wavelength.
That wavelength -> 7083.0 AA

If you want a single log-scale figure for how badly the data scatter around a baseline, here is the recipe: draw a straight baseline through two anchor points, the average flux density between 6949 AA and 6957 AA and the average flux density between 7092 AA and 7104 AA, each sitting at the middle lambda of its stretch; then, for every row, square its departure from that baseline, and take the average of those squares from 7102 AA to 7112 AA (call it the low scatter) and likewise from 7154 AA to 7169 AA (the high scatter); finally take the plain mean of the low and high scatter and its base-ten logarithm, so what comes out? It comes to -2.92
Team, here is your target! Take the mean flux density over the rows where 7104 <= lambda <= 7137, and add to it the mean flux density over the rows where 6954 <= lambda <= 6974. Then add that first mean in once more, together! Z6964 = 3.60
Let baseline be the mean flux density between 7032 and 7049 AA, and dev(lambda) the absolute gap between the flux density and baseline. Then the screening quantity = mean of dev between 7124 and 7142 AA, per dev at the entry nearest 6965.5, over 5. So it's 0.06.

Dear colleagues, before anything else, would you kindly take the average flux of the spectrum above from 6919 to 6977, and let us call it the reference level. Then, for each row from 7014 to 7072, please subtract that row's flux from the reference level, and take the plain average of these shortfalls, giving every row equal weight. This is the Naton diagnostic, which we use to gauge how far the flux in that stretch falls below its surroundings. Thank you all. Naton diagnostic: 0.019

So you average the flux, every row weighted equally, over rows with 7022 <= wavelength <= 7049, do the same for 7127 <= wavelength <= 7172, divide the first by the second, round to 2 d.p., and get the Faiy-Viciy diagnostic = 1.01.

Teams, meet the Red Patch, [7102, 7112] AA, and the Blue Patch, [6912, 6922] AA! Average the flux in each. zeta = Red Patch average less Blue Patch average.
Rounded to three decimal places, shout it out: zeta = -0.010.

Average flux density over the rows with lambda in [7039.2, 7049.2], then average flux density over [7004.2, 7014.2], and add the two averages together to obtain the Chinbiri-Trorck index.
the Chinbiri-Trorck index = 2.44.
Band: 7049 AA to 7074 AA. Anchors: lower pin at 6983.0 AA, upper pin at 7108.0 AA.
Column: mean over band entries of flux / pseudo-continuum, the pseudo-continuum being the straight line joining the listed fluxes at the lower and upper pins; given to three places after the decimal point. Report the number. 1.015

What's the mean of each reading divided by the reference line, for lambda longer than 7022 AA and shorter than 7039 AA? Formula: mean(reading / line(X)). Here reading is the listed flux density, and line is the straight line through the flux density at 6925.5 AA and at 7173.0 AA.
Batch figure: 1.00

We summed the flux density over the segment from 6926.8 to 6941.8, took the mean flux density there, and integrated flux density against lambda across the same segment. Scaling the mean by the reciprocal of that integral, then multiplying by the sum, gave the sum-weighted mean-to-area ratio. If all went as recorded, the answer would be 0.486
